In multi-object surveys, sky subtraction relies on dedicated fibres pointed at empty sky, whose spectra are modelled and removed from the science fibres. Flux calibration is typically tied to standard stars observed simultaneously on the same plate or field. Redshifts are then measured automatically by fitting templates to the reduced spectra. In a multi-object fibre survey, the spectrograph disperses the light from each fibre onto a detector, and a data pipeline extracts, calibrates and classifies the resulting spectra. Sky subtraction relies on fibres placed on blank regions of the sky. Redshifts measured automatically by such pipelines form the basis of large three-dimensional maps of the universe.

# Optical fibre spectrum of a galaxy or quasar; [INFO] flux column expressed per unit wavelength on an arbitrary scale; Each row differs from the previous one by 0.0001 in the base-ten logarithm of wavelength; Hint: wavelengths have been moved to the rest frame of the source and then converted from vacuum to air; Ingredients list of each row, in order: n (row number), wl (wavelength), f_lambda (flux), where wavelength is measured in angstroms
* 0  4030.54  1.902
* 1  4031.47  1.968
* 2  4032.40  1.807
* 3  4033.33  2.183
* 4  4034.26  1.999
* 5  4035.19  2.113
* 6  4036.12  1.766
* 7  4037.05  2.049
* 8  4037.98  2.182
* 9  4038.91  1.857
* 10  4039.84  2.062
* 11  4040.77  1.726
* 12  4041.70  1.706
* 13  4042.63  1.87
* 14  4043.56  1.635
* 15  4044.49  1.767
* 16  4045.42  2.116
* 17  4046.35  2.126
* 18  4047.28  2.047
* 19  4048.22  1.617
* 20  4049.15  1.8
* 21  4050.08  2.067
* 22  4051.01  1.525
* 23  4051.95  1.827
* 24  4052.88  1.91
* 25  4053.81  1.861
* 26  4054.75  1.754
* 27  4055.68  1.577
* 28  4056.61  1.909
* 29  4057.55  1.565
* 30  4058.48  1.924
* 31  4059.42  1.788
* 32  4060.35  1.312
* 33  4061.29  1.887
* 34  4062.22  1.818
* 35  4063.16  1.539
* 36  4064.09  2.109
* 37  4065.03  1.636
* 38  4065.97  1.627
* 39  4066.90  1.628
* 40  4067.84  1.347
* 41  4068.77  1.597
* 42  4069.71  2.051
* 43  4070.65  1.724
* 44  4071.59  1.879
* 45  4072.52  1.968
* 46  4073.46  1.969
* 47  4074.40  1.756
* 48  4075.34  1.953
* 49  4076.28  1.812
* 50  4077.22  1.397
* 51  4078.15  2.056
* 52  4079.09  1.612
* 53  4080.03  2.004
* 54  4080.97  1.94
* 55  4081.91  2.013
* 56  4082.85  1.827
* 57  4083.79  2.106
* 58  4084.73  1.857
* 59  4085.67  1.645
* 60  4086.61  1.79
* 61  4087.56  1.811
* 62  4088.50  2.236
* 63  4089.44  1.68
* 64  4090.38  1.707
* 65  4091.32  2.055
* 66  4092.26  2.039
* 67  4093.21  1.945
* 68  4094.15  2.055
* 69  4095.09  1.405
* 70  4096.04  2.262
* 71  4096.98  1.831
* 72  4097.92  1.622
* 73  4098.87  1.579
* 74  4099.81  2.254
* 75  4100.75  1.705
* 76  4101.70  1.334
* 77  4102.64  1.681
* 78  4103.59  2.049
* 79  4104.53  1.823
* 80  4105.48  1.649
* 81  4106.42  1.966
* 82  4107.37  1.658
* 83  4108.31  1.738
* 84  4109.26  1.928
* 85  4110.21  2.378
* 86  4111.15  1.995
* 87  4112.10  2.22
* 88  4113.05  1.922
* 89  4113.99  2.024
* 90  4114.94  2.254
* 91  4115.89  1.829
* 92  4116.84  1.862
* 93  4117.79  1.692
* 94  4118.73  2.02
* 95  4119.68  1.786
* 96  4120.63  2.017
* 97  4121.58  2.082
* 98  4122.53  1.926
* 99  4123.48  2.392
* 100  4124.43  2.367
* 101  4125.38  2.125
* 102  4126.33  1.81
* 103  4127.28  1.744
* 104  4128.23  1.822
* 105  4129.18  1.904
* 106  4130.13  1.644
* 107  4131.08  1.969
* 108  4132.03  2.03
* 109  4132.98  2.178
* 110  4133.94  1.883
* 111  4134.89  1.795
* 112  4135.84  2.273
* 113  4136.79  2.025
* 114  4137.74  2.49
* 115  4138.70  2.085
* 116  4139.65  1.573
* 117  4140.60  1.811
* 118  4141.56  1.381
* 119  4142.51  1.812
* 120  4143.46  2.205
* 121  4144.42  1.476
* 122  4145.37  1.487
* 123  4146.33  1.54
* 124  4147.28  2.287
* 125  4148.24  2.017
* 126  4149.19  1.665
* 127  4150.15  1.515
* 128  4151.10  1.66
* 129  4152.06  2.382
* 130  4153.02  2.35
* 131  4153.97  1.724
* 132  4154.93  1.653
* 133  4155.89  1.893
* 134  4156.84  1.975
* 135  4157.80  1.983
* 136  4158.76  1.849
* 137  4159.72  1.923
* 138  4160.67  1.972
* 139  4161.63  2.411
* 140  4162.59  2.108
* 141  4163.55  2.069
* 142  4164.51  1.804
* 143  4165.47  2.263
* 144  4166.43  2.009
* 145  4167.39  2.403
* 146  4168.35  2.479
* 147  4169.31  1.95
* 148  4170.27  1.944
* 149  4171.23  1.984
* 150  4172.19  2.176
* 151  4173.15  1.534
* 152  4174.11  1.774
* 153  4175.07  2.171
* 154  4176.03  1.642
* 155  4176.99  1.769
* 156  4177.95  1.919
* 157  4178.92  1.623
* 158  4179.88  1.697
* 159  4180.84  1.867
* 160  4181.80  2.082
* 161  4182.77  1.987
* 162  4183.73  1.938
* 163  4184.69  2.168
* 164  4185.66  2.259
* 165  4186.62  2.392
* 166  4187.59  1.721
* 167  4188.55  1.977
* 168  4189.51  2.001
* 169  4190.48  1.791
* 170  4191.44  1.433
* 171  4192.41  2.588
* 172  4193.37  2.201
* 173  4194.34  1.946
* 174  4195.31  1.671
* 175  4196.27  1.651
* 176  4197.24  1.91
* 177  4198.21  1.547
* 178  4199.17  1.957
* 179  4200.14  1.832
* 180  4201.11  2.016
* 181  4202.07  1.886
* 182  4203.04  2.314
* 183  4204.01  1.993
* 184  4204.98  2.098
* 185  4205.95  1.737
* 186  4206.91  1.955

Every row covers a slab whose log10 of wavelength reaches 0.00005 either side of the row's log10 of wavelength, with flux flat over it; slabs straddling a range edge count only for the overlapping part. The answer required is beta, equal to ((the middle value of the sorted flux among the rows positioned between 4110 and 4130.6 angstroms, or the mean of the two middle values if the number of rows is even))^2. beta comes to 3.84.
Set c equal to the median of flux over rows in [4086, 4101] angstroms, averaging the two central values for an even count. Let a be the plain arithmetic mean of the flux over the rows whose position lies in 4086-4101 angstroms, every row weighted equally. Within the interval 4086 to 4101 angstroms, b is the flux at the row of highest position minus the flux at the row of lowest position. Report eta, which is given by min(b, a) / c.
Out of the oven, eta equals -0.05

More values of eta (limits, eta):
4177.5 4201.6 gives 0.05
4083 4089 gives 0.07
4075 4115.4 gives 0.16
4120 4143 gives -0.11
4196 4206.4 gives 0.05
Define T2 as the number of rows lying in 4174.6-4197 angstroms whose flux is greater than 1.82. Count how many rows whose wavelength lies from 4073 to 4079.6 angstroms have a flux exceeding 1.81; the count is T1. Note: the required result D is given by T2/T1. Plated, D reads 3.5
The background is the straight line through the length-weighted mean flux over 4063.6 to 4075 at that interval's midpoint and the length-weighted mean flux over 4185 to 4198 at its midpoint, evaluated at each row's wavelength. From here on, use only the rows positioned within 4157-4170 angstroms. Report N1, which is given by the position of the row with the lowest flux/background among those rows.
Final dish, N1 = 4164.51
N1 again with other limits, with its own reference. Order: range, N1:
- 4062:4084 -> 4067.84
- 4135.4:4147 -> 4141.56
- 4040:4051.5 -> 4051.01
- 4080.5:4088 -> 4085.67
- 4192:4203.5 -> 4198.21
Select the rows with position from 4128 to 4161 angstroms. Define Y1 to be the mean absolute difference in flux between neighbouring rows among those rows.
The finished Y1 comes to 0.28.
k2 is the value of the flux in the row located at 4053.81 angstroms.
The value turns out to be 1.861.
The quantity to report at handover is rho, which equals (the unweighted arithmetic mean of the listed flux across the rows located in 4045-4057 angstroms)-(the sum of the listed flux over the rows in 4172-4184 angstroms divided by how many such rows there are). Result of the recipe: 0.00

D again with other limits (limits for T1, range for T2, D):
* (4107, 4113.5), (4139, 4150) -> 0.6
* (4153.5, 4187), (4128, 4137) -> 0.3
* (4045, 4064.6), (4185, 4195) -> 0.6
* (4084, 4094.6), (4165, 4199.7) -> 3.4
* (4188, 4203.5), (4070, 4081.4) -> 0.6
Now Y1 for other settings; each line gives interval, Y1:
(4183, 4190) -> 0.23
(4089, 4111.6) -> 0.31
